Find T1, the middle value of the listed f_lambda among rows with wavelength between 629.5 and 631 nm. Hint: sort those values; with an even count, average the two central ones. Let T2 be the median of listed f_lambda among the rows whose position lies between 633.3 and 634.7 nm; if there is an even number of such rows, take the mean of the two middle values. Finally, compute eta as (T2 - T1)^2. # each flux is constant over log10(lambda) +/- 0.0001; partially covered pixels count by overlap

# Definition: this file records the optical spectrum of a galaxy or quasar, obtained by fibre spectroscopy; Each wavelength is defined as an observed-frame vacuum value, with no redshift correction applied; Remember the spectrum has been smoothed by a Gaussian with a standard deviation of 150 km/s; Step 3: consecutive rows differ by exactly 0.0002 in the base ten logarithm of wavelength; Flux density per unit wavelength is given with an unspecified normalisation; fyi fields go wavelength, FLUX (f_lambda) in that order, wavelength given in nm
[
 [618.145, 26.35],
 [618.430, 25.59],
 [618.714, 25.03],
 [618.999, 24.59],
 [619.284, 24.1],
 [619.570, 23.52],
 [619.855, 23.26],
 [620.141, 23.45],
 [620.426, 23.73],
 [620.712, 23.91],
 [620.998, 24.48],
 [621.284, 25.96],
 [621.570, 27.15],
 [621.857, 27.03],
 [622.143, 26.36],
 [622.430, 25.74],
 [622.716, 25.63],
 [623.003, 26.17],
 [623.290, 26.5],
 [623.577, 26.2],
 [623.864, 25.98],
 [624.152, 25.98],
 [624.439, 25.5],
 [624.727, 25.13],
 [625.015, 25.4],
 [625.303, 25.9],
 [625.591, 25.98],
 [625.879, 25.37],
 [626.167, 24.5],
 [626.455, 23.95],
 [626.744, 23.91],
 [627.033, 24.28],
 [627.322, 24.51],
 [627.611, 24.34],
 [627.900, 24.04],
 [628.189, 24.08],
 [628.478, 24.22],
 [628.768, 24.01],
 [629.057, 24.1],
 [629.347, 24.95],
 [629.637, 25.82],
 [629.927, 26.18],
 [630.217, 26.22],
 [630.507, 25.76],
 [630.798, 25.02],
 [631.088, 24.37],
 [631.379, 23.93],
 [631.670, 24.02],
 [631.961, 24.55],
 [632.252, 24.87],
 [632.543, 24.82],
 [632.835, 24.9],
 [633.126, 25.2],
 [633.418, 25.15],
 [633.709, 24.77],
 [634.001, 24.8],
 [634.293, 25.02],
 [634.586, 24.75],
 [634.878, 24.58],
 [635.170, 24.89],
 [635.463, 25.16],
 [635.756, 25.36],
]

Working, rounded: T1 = 25.8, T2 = 24.8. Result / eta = 1.0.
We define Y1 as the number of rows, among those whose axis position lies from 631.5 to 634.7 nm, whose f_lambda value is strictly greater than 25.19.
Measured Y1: 1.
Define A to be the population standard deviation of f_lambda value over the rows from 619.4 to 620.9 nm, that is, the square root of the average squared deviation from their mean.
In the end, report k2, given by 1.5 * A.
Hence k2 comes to 0.3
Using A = 0.2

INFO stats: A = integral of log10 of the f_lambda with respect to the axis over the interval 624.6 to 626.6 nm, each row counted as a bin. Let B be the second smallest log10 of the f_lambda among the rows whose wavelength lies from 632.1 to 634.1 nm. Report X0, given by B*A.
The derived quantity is 3.91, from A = 2.80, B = 1.394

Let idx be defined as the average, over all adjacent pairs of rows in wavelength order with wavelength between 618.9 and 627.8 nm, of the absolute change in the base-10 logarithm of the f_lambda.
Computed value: 0.0073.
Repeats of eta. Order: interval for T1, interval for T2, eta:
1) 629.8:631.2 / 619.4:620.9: 5.0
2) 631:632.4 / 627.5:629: 0.1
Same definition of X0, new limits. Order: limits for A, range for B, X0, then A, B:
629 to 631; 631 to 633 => 3.88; 2.81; 1.381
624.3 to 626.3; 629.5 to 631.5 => 3.90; 2.81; 1.387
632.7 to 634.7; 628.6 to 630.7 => 3.86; 2.79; 1.382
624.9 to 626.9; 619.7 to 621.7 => 3.83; 2.80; 1.370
